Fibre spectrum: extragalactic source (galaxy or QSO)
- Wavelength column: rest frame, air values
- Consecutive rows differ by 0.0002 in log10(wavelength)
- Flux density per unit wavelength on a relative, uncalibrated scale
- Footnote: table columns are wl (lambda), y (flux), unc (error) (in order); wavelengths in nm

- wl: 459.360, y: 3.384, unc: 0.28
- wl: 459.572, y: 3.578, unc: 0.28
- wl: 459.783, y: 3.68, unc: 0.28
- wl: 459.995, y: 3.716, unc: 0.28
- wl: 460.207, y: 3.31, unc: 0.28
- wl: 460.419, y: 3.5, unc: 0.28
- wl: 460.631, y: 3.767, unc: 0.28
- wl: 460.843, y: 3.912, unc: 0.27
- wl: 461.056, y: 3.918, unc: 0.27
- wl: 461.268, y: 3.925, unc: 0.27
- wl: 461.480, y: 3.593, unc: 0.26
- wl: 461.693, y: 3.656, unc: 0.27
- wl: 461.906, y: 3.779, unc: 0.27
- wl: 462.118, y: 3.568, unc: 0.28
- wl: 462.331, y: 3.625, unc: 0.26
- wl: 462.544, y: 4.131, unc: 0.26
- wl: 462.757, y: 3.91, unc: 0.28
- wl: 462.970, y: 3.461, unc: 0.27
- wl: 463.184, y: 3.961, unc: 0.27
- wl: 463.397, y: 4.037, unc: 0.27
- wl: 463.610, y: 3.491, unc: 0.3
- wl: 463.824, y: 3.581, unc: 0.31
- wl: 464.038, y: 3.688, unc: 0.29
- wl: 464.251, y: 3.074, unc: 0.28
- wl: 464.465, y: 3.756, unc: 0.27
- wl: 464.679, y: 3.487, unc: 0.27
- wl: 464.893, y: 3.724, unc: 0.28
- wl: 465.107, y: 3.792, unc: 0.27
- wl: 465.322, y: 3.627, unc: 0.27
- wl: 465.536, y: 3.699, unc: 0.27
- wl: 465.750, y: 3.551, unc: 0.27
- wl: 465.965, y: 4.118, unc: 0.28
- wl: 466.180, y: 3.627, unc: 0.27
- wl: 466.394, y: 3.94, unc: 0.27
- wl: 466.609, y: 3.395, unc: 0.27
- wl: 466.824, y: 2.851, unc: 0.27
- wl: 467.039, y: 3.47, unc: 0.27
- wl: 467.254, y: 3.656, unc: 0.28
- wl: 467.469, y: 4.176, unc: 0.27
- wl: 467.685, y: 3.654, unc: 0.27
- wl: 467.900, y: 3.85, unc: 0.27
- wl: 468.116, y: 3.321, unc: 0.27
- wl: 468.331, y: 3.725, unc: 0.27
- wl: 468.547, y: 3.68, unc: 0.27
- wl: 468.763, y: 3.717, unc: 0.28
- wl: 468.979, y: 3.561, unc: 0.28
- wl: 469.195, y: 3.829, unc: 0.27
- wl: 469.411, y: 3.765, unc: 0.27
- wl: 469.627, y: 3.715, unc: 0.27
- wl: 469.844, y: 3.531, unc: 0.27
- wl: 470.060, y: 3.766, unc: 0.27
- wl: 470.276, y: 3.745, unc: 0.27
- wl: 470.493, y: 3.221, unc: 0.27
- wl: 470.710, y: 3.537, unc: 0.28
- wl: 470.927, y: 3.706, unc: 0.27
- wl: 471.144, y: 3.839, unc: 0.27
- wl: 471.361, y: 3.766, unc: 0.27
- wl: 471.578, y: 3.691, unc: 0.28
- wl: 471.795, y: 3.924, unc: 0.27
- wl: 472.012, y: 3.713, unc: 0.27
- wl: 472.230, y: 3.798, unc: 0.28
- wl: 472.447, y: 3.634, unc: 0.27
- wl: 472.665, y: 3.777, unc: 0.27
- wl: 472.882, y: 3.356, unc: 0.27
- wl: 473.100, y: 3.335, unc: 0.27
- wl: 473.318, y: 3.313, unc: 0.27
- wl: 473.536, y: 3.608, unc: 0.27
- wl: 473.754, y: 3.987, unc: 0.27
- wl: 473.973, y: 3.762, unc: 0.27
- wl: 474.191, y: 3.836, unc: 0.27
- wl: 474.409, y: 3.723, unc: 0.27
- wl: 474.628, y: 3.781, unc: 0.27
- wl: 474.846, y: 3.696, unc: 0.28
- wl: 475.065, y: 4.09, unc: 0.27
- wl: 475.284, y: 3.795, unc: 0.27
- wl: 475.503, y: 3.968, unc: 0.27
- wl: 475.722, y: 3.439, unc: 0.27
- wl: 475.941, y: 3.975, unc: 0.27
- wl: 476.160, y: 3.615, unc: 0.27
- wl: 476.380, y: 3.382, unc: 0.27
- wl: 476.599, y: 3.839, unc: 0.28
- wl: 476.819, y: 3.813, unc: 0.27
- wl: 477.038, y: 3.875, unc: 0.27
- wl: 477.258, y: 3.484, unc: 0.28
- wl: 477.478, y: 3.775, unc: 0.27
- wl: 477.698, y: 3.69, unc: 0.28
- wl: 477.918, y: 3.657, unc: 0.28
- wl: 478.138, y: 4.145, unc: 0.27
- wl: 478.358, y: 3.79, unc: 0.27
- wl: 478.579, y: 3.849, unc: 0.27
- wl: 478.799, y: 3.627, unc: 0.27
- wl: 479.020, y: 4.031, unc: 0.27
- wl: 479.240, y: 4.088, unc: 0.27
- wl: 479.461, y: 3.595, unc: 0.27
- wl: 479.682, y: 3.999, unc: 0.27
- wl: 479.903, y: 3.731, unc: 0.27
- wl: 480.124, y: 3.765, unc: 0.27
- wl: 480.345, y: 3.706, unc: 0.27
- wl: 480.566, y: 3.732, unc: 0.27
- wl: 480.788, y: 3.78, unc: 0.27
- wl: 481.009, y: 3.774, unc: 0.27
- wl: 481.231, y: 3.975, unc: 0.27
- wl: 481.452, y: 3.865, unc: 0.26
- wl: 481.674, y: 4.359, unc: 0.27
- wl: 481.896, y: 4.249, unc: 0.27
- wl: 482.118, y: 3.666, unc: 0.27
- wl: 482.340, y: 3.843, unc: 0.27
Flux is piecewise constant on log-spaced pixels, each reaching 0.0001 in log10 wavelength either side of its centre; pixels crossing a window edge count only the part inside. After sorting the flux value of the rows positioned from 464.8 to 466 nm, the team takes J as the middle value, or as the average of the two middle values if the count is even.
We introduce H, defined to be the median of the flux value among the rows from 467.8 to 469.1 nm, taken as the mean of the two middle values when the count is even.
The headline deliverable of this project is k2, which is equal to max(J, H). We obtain 3.71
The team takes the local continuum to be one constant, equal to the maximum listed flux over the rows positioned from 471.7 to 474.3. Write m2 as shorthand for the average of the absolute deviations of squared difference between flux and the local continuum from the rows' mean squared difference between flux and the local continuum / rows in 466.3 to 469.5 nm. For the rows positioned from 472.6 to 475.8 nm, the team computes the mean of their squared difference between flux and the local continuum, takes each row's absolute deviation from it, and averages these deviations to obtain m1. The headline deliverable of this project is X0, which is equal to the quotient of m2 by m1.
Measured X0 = 1.5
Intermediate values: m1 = 0.137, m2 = 0.203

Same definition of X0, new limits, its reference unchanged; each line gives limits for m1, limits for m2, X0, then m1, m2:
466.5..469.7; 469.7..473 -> 0.6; 0.200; 0.114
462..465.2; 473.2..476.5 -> 0.8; 0.134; 0.111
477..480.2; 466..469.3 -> 3.7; 0.053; 0.200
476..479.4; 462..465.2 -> 1.8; 0.076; 0.134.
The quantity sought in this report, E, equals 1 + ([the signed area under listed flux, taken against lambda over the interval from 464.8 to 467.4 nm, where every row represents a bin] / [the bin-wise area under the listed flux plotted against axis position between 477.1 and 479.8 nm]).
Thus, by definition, 1.92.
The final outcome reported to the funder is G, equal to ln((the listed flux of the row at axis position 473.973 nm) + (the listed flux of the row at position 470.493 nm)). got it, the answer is 1.94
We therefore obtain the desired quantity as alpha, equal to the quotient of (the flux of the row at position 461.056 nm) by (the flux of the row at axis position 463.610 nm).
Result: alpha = 1.12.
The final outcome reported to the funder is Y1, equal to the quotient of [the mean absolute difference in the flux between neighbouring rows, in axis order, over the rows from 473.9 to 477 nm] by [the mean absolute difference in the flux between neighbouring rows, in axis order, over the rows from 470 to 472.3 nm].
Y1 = 1.4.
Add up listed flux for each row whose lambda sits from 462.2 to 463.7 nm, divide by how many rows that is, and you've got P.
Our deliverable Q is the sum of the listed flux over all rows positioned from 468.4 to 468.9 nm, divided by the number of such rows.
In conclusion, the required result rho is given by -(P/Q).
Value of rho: -1.03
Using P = 3.80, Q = 3.70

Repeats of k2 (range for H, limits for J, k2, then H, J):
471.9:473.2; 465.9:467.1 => 3.67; 3.67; 3.55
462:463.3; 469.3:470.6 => 3.77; 3.77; 3.73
